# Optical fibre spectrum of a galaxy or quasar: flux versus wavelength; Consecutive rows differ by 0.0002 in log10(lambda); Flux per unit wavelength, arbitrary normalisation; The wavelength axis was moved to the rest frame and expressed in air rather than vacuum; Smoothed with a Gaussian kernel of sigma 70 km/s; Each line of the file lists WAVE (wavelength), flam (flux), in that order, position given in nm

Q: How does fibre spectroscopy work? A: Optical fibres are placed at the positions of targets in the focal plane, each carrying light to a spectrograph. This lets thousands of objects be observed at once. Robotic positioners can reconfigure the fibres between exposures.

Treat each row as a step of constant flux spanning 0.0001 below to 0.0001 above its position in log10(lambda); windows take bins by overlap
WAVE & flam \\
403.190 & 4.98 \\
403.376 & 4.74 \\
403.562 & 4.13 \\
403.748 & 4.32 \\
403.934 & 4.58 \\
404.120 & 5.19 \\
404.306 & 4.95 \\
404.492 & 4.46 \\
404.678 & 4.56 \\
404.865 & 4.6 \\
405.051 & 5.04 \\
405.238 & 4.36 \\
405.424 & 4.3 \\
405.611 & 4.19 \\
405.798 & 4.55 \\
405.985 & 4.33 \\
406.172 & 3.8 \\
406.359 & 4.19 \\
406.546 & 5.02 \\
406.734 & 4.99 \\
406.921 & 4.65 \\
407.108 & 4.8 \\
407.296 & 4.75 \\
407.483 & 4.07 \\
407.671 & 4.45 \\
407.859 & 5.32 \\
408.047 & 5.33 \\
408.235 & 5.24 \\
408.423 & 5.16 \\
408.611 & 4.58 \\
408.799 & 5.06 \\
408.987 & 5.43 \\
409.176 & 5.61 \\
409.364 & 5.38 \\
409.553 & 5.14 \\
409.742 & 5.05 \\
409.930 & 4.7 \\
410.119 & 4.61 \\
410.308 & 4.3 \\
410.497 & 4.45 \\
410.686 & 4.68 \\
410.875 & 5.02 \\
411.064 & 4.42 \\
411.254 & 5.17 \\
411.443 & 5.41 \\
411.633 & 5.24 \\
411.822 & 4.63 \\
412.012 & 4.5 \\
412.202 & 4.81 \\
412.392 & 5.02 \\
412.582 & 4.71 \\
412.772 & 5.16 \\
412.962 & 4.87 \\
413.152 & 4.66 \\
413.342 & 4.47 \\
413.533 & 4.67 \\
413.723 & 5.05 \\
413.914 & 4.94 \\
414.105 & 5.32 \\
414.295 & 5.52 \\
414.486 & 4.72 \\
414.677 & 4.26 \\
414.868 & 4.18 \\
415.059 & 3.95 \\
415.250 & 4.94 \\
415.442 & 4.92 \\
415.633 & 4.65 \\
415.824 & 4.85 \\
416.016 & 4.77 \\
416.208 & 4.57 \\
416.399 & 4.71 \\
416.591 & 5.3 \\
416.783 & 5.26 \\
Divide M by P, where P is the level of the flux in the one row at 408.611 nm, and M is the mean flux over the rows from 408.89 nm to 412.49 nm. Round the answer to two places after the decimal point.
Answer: 1.08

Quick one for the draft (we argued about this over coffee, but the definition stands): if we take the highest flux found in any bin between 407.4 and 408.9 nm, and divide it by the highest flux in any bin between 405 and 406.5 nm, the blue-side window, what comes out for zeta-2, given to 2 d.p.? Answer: 1.06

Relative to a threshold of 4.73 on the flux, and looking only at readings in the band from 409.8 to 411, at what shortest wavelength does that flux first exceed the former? 410.875 nm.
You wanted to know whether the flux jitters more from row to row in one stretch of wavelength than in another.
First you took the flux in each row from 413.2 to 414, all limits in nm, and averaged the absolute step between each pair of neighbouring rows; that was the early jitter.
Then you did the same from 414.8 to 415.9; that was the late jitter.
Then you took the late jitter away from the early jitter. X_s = -0.11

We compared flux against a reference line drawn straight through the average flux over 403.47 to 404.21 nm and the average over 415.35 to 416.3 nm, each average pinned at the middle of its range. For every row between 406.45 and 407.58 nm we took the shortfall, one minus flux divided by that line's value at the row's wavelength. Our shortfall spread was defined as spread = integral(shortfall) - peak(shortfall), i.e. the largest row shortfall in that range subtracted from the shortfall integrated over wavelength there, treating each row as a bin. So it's -0.14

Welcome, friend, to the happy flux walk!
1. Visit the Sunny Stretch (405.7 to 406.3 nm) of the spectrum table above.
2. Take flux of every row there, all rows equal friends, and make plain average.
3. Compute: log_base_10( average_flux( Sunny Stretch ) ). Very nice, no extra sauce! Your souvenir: 0.626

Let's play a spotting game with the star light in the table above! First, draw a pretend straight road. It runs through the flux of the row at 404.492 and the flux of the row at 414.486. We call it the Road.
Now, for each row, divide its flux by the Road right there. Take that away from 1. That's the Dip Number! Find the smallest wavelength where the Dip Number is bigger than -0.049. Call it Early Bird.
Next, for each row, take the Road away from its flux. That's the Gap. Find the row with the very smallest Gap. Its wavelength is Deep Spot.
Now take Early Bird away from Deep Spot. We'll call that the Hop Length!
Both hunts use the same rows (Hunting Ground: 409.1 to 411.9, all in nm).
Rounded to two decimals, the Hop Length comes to 0.38 nm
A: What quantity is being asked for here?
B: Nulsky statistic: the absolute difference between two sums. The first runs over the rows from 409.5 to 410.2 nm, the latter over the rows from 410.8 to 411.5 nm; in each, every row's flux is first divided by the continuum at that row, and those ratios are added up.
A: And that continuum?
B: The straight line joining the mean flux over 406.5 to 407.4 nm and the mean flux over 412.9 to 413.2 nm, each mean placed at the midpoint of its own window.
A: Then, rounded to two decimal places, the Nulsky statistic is 0.12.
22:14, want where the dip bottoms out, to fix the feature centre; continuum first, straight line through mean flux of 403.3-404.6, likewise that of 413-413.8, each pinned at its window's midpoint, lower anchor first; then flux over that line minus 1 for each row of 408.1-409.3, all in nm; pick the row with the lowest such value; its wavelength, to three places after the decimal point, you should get 408.611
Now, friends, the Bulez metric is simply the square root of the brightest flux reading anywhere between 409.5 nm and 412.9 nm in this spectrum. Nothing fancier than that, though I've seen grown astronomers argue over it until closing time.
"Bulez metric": 2.33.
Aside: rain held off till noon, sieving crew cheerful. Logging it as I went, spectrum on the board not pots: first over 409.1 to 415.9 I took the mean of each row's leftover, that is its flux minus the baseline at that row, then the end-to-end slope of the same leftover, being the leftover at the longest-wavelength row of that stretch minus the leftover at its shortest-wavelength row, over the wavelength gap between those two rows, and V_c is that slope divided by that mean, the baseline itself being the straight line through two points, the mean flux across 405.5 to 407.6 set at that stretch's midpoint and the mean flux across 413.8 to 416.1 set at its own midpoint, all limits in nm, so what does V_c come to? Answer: -0.9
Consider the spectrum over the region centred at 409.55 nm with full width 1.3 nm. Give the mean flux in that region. 5.13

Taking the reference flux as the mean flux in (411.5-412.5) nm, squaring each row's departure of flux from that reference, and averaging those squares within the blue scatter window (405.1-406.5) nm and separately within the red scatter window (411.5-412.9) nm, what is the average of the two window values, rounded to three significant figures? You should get 0.233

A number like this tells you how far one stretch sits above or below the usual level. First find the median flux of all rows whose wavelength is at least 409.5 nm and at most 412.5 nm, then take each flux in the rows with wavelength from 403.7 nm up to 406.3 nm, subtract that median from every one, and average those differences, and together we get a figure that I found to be -0.24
